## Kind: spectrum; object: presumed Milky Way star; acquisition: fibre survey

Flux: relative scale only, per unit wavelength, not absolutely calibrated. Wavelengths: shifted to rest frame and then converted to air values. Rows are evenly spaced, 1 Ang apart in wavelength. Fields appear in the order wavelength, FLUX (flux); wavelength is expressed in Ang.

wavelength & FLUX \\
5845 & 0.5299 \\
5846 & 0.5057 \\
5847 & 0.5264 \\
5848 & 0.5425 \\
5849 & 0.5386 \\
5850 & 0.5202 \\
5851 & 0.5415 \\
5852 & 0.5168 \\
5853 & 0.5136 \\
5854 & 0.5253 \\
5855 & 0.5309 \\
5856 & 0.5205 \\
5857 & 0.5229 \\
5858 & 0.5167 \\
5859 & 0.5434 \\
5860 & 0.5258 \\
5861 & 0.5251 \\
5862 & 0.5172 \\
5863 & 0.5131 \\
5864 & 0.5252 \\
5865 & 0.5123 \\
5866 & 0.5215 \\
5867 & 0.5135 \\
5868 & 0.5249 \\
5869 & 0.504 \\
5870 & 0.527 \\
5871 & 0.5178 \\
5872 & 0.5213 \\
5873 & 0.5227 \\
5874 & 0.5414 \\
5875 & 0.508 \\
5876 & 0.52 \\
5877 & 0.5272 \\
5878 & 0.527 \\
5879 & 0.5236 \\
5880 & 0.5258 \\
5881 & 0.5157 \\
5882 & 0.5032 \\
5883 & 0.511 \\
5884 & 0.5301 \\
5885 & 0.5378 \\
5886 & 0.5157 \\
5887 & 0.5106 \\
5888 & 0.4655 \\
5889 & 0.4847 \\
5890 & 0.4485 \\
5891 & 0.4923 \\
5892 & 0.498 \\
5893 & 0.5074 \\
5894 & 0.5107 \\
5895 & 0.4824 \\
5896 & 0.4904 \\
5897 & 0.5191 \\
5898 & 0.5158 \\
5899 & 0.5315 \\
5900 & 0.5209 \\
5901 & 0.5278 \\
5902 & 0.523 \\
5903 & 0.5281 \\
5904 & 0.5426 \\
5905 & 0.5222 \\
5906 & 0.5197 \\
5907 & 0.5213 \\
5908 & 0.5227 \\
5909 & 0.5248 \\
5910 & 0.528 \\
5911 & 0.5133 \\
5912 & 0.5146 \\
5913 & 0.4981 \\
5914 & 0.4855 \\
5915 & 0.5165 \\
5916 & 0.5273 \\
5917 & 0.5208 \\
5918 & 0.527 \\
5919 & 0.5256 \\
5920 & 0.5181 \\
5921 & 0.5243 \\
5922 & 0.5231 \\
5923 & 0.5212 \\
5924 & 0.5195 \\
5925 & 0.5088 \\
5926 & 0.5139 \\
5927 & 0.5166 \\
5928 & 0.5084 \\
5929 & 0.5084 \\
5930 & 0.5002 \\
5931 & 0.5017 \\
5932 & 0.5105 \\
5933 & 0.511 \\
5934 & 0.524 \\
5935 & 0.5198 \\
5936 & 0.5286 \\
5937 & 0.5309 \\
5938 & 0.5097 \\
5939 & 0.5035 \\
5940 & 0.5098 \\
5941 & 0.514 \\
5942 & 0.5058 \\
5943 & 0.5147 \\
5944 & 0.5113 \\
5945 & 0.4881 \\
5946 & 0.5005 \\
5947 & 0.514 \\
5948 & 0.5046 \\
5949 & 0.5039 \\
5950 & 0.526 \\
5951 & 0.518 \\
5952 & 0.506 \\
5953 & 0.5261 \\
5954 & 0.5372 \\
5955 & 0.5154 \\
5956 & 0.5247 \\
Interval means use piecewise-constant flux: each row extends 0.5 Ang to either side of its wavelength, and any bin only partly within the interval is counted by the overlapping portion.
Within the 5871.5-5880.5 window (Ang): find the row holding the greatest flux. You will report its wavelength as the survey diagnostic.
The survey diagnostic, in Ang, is 5874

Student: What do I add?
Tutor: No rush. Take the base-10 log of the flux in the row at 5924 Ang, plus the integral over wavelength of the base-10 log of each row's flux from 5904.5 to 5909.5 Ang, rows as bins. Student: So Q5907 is -1.695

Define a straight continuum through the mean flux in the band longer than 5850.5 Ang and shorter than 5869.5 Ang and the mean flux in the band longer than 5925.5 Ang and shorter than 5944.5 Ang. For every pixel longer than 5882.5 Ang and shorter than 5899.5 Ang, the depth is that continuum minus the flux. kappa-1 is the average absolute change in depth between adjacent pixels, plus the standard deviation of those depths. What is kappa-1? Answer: 0.042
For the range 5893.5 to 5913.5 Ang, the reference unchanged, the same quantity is 0.024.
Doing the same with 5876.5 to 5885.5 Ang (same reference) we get 0.018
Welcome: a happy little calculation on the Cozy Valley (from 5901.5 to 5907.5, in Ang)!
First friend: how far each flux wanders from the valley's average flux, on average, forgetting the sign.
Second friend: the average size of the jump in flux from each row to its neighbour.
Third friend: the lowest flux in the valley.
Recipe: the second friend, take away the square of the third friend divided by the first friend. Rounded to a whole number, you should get -44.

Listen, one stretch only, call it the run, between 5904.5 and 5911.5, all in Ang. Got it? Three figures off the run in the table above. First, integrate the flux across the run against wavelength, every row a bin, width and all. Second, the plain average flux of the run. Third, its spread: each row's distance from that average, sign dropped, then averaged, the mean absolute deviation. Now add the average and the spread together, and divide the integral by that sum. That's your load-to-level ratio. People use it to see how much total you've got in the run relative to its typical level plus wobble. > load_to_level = 7.0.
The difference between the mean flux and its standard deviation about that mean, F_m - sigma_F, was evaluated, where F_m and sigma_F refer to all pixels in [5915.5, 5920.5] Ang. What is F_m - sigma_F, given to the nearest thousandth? 0.520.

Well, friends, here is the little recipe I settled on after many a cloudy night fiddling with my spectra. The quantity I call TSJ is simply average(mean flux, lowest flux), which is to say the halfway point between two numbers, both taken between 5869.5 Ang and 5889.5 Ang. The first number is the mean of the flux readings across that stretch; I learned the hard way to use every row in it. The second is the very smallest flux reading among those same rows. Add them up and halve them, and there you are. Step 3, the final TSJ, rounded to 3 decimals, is 0.491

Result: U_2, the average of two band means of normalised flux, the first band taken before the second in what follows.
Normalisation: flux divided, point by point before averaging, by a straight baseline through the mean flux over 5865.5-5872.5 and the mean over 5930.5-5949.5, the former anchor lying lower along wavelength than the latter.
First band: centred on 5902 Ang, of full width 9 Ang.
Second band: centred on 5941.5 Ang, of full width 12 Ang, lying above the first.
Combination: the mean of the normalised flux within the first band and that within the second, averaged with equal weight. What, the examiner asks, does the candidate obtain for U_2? 1.01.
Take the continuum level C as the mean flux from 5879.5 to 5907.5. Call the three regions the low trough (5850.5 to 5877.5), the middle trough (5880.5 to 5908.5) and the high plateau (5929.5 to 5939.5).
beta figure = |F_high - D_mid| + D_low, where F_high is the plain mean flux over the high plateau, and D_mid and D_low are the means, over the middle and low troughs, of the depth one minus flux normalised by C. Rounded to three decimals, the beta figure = 0.491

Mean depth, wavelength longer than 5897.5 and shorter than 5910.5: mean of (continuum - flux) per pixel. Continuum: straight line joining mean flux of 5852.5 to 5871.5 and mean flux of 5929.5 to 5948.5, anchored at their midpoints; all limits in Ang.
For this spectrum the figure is -0.010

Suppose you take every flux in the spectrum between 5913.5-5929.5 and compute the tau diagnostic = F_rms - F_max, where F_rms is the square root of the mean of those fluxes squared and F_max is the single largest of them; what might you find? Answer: -0.011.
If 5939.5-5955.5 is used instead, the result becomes -0.025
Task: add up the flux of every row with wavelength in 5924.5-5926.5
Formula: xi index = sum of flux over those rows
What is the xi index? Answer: 1.02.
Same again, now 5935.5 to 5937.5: 1.06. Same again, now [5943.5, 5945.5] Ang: 1.00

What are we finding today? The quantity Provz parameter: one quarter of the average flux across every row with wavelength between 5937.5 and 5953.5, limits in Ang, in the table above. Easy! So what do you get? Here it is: 0.127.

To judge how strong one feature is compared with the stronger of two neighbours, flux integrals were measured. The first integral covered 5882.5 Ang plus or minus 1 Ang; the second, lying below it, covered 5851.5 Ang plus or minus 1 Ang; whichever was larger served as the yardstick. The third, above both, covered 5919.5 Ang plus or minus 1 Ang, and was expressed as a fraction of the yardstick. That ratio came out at 0.986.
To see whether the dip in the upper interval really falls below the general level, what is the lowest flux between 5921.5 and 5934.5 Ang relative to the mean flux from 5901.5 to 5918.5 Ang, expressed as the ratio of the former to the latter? 0.96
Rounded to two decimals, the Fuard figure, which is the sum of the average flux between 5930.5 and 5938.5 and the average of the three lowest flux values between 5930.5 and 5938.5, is 1.02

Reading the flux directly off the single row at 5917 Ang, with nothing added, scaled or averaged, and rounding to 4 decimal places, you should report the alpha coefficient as 0.5208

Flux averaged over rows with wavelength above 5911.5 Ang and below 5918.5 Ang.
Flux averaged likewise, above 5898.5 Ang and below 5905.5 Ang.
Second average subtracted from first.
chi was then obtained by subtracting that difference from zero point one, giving 0.115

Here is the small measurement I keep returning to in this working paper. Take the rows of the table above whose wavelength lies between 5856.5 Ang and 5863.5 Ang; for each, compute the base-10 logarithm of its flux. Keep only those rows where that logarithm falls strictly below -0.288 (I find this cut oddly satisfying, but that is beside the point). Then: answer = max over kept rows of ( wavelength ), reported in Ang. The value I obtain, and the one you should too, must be 5863 Ang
